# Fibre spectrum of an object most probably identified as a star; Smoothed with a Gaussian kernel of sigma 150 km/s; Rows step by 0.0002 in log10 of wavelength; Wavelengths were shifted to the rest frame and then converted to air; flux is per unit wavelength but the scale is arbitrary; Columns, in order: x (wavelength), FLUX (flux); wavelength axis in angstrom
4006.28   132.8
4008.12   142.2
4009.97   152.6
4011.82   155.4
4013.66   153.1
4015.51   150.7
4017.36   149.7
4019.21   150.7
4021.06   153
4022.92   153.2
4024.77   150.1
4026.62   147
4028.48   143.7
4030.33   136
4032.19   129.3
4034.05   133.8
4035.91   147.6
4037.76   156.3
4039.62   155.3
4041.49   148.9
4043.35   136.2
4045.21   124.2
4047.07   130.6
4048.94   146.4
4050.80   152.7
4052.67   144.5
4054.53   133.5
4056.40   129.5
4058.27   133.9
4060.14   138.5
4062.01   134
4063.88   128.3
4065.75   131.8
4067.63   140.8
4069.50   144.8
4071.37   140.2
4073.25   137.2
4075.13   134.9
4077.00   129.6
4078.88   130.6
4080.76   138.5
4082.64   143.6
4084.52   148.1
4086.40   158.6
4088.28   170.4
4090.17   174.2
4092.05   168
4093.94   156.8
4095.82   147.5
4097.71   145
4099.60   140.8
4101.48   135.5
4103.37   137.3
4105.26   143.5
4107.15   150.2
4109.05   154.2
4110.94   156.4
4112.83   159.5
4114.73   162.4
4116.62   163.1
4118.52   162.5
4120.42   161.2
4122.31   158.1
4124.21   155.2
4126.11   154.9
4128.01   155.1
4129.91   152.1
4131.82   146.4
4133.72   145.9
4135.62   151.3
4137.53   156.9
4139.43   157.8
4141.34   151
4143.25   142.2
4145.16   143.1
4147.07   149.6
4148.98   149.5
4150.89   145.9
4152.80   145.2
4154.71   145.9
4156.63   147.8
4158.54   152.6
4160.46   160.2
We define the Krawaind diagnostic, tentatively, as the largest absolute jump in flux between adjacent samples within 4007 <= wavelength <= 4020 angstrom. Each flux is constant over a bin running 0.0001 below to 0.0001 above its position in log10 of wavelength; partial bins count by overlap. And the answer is 10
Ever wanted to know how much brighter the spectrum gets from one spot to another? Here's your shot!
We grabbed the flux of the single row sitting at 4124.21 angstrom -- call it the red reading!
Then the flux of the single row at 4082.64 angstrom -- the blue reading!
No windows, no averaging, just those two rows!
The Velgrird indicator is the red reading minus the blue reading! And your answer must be 12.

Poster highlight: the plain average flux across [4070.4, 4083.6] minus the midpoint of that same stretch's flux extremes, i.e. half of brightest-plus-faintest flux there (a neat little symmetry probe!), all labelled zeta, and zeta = -0.2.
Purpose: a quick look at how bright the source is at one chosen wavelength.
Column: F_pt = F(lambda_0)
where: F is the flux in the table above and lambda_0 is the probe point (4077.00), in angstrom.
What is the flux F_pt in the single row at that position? 129.6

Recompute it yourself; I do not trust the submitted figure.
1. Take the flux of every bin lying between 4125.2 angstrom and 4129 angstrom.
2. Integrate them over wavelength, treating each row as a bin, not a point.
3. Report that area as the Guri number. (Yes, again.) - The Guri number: 589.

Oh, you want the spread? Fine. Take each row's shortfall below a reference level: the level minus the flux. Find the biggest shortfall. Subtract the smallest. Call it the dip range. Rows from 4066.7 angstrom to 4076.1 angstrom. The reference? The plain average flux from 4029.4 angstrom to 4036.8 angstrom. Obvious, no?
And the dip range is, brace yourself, 10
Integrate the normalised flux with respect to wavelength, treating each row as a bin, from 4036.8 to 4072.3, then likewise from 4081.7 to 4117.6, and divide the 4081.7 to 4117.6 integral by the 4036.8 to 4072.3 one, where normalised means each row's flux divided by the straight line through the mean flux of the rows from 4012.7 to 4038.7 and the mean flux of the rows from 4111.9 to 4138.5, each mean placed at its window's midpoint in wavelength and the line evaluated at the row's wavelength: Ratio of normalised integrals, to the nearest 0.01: 1.08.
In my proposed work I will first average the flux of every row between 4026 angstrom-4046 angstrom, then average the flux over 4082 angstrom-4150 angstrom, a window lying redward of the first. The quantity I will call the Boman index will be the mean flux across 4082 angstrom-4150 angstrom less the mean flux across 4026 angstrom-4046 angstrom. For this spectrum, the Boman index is 11.3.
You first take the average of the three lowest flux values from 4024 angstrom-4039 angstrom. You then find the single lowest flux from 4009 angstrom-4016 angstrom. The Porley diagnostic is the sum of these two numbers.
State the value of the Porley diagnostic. 284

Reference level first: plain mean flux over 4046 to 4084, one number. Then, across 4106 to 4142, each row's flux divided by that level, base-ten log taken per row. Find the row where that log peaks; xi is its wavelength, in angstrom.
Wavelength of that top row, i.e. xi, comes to 4116.62 angstrom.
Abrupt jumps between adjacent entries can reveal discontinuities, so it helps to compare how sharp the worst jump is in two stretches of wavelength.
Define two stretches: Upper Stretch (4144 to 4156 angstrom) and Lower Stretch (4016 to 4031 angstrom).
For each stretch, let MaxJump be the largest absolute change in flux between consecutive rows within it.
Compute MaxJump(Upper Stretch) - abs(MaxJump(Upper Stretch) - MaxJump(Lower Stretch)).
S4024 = 5.3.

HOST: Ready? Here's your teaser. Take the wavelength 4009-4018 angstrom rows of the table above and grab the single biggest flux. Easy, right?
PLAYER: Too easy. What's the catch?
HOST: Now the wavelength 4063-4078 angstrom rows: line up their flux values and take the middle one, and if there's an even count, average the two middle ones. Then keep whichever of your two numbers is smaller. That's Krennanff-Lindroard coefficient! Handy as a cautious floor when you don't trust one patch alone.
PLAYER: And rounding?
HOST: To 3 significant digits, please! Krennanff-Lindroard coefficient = 136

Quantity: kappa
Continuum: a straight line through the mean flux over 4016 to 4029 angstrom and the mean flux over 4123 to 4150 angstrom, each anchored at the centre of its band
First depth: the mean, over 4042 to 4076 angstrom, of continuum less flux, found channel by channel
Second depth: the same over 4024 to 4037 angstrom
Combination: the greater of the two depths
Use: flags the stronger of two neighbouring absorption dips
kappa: 13.2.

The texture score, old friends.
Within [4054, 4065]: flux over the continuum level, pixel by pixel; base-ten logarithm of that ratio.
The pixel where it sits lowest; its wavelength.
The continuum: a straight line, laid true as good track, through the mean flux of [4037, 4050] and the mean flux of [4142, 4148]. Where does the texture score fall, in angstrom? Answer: 4063.88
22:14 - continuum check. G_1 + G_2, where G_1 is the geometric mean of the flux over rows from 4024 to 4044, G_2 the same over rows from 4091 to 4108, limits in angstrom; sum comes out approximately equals 291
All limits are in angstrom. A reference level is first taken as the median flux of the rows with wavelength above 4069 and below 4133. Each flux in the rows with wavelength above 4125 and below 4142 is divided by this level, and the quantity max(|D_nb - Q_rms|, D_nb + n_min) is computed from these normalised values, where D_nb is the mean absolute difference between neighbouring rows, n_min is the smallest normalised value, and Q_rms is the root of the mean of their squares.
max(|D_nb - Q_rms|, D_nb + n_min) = 0.99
